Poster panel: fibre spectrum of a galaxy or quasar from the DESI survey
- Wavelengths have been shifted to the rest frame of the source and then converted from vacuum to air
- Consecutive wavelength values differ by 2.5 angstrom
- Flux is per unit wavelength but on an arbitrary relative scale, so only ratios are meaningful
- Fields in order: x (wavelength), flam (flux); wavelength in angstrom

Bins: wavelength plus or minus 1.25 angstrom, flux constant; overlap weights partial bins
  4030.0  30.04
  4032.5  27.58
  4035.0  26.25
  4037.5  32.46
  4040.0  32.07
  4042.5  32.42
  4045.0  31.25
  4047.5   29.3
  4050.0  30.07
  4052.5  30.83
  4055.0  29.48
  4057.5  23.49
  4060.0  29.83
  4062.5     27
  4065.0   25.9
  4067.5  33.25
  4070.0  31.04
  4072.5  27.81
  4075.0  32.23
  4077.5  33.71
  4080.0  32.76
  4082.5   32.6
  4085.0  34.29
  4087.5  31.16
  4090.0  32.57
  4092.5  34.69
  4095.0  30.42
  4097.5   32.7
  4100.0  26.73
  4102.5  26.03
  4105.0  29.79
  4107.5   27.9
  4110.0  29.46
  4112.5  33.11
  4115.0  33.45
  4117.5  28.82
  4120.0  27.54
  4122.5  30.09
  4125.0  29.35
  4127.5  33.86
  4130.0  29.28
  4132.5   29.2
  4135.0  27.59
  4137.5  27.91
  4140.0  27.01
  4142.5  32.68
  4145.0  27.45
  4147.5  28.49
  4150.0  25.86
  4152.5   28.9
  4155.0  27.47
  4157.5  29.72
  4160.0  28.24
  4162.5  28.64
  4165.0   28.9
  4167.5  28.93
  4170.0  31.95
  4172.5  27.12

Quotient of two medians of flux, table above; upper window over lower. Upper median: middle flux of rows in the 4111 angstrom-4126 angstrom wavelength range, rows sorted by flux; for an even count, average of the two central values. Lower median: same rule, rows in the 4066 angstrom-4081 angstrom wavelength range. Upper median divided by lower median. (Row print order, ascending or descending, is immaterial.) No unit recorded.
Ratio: 0.91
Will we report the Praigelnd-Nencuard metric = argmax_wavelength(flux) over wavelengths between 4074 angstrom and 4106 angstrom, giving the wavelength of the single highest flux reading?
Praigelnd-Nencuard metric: 4092.5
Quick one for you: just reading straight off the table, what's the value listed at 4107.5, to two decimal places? 27.90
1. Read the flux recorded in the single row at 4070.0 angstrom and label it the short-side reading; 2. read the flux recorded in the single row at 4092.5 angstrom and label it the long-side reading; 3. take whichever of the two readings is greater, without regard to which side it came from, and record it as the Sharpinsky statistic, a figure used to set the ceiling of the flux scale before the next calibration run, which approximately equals 35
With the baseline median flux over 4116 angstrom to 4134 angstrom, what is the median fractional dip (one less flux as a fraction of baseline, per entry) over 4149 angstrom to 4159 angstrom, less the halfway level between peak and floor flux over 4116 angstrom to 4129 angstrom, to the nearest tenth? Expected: -30.7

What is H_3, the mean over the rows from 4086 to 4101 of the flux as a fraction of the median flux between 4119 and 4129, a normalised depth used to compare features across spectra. 1.06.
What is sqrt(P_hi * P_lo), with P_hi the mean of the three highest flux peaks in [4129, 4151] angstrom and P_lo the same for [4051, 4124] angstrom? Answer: 32.3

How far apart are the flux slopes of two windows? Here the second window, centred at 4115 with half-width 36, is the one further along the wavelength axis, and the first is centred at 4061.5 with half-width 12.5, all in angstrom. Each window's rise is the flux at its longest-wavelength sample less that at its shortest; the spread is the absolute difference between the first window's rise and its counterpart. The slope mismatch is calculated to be 5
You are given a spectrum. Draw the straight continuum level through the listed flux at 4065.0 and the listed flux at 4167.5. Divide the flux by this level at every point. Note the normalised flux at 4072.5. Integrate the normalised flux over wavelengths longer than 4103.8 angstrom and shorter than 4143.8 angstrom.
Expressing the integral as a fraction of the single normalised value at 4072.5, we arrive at 41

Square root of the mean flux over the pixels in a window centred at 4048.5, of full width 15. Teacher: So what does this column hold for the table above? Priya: 5.53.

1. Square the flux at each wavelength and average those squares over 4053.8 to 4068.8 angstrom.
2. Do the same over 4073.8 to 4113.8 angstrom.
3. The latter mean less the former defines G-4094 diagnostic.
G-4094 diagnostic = 181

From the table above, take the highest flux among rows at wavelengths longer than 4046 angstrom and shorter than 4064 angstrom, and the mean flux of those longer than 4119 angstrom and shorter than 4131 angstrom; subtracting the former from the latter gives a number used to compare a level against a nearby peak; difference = -1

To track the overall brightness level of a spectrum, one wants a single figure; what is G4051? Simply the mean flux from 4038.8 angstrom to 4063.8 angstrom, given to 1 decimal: 29.6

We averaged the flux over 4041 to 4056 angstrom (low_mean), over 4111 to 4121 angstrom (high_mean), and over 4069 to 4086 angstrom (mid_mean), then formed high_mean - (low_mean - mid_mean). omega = 32.2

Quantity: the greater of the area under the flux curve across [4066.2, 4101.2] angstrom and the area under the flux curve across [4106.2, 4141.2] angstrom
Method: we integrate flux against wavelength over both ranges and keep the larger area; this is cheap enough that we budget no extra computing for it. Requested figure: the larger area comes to 1115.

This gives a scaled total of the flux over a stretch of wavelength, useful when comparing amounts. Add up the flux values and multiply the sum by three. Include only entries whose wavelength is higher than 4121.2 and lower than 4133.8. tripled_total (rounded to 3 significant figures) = 455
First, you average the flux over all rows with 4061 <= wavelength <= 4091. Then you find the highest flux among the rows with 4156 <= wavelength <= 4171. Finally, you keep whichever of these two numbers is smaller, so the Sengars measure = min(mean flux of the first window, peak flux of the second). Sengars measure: 31.2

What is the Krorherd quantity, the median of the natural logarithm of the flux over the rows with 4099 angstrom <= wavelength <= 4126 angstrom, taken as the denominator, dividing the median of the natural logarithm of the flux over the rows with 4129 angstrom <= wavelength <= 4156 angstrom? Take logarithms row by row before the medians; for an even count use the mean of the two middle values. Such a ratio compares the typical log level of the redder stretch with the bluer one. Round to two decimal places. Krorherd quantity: 0.99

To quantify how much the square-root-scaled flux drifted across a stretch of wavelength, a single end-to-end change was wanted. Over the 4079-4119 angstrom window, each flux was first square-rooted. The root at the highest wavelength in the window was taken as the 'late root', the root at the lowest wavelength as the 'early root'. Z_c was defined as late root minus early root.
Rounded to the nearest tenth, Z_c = -0.4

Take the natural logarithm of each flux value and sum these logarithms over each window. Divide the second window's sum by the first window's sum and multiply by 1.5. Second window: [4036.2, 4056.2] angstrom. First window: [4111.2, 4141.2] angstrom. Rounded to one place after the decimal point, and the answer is 1.0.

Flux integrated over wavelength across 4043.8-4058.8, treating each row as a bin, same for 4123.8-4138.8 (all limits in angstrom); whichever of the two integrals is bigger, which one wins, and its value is 443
